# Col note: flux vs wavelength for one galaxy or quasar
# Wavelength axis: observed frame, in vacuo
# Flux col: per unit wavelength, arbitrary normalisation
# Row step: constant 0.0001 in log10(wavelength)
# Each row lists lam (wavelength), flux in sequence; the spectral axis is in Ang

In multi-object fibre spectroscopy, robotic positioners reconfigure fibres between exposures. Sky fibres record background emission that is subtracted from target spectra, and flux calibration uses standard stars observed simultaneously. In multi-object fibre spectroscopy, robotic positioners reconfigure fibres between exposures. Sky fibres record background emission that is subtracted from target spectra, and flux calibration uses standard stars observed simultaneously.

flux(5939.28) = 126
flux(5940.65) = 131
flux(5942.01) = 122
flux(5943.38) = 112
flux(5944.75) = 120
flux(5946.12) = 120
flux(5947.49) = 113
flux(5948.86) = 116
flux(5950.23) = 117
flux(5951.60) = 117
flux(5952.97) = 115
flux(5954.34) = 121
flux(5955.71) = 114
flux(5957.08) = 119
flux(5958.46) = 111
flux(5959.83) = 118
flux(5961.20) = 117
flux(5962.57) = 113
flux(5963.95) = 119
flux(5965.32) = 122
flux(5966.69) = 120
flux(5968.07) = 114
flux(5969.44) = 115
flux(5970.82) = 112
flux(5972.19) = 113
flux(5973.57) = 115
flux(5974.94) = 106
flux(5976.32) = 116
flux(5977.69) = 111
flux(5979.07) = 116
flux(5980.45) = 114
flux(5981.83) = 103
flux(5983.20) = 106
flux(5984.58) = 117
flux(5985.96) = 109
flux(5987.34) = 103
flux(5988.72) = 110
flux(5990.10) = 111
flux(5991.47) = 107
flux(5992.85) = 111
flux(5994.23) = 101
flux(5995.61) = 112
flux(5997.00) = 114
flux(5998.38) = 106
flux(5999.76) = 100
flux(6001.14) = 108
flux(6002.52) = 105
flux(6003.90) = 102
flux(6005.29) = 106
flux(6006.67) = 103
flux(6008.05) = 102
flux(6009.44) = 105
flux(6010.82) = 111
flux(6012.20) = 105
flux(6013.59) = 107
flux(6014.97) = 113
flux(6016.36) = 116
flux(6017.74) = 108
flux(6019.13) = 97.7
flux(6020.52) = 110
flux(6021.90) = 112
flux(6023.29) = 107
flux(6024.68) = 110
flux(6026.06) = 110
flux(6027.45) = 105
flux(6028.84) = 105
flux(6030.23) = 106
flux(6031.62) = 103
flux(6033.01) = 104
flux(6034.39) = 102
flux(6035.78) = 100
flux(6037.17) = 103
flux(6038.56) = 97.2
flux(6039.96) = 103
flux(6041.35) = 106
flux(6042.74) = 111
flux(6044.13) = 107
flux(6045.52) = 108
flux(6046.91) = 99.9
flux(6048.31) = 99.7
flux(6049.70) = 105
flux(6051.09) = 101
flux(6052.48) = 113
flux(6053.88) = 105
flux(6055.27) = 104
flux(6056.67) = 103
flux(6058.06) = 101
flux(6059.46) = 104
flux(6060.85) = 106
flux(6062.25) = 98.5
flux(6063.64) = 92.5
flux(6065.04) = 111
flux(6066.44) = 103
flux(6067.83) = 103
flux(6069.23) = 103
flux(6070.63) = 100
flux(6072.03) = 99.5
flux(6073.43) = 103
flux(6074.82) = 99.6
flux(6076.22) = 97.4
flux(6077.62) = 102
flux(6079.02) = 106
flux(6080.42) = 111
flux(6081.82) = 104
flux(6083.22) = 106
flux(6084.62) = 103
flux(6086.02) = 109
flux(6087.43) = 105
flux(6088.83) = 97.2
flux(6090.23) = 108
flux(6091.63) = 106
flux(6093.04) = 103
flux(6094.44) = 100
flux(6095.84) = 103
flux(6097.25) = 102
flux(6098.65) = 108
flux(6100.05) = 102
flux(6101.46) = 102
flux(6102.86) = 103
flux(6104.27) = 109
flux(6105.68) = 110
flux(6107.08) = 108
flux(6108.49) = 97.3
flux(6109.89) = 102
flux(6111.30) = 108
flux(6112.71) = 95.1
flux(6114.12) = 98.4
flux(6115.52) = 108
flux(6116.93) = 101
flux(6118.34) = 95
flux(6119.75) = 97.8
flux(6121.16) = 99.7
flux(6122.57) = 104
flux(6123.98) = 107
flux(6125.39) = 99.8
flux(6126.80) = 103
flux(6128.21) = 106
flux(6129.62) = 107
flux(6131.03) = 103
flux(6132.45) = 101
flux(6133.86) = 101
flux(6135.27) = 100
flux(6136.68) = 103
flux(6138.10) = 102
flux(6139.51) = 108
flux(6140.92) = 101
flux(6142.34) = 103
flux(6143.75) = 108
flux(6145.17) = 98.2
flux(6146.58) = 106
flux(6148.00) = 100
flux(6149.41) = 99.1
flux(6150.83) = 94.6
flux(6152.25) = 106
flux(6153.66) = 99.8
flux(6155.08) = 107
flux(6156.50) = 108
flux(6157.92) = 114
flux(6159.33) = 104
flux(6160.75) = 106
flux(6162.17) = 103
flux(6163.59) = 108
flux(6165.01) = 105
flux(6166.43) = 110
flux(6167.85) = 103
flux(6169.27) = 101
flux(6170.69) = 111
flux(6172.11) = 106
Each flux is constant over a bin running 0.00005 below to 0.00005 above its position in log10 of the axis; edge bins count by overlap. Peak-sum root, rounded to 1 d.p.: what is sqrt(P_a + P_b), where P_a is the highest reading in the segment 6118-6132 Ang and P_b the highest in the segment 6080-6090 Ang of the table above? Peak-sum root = 14.8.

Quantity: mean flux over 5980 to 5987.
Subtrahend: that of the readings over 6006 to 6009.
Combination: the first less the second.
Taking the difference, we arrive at 7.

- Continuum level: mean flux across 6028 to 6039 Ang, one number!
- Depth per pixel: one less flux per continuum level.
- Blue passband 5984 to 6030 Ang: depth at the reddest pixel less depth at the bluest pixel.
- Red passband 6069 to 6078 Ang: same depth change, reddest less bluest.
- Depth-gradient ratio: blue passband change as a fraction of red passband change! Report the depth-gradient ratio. 12.0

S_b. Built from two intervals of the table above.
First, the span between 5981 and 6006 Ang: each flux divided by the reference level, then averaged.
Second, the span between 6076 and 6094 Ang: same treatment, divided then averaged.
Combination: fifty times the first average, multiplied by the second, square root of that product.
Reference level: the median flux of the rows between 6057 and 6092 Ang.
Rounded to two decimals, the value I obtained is 7.27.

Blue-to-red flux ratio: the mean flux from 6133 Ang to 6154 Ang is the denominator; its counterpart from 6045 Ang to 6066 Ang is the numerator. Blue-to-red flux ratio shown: 1.01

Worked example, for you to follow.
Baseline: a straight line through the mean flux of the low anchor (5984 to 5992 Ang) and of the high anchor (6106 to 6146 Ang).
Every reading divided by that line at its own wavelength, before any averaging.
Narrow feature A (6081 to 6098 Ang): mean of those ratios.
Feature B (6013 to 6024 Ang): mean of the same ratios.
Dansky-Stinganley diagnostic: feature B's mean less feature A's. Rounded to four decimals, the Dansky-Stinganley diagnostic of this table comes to 0.0121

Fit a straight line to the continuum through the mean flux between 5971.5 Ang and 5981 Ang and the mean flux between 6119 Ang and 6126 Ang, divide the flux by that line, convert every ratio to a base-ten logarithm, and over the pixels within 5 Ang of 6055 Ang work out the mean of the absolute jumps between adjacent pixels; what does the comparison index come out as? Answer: 0.018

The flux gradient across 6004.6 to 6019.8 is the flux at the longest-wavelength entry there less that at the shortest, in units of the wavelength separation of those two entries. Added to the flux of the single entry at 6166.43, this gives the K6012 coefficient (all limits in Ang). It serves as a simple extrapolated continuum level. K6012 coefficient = 109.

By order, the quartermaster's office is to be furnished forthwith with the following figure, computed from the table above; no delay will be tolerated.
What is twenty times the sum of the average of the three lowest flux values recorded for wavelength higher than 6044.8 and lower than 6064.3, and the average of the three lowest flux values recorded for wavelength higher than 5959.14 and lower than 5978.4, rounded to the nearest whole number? 4131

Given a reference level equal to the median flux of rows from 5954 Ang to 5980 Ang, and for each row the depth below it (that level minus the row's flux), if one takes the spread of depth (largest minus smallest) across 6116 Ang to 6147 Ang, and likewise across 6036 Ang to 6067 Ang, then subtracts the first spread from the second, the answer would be 7.5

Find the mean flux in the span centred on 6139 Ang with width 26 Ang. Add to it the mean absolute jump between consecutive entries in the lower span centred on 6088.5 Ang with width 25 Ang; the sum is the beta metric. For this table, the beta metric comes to 107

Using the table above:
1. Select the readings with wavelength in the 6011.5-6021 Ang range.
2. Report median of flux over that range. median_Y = 108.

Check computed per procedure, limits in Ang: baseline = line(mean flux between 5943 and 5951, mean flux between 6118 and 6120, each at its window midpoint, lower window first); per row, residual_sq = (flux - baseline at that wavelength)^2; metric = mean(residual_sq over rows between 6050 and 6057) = 18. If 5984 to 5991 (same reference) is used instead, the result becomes 22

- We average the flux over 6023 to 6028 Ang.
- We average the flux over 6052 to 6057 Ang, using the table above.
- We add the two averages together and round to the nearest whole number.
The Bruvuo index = 214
